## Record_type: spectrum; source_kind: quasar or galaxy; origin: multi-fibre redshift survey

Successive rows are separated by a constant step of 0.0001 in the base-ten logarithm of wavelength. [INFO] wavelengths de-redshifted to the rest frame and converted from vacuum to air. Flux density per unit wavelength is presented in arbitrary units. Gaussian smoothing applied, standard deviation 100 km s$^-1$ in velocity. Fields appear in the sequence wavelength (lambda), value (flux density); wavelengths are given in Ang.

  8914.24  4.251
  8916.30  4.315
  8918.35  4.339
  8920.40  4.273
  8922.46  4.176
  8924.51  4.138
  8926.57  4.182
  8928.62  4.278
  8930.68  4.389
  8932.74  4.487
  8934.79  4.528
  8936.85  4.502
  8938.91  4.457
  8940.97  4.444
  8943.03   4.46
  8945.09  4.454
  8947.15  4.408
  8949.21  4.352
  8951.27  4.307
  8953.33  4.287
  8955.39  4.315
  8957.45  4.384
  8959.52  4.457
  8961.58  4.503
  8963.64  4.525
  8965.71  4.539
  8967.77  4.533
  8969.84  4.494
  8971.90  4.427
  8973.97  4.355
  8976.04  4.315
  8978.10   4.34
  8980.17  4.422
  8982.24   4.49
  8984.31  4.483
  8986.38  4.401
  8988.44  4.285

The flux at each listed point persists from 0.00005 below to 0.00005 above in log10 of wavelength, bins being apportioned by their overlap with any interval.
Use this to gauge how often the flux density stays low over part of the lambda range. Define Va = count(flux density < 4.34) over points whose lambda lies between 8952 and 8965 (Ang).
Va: 2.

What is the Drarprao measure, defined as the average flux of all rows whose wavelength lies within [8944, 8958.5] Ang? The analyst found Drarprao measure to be 4.36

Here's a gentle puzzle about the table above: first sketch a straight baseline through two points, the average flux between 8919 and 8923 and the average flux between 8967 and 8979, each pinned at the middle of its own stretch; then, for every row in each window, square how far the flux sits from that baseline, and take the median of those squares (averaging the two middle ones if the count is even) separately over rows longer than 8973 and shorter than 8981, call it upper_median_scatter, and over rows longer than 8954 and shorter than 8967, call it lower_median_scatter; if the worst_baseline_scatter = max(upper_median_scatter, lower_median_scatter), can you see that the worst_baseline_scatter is 0.013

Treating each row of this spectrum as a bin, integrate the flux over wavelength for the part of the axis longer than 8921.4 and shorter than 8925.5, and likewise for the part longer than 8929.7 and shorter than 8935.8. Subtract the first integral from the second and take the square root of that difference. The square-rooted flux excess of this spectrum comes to 3.2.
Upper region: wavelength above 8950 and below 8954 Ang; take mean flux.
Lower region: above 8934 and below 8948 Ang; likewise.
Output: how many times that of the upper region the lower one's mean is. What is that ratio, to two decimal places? 1.04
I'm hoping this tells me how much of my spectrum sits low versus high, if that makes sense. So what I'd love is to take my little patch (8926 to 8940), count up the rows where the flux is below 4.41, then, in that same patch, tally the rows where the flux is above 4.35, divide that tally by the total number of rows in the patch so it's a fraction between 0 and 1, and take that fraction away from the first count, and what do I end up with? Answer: 2.3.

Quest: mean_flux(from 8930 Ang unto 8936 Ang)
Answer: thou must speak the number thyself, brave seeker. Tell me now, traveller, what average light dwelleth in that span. 4.47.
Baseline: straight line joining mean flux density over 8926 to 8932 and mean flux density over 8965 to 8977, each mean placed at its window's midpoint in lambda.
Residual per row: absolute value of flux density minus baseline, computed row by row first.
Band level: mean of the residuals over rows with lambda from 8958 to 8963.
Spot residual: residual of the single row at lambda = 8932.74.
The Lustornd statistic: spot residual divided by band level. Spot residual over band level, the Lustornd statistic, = 2.5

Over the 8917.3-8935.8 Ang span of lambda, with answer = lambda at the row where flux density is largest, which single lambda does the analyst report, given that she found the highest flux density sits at 8934.79 Ang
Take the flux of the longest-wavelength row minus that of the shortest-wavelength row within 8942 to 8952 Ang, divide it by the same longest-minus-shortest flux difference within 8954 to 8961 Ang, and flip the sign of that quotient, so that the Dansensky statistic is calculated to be 1.1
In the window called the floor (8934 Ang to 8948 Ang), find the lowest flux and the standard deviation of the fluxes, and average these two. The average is 2.22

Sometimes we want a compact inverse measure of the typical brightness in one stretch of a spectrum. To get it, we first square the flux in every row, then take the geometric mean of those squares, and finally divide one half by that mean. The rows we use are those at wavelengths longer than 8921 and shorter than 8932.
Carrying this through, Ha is 0.0279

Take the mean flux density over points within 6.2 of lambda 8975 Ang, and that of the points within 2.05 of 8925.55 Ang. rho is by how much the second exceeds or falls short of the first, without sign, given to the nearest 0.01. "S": 0.23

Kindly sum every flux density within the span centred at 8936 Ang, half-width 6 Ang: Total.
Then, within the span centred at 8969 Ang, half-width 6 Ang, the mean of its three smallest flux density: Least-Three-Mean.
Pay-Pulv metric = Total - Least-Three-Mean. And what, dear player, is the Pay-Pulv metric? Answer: 22.4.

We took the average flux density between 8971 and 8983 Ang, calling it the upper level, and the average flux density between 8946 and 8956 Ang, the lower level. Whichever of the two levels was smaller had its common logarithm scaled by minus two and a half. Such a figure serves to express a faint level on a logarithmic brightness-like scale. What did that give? -1.59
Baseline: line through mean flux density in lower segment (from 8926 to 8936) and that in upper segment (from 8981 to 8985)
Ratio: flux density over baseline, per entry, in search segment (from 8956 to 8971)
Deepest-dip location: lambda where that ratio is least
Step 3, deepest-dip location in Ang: 8957.45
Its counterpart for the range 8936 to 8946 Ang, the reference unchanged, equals 8940.97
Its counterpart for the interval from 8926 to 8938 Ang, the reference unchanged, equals 8926.57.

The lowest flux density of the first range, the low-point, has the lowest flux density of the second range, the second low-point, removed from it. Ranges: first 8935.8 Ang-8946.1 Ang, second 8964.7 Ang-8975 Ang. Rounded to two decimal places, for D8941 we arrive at 0.09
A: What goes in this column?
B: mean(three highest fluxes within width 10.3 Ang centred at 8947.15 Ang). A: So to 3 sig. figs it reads 4.44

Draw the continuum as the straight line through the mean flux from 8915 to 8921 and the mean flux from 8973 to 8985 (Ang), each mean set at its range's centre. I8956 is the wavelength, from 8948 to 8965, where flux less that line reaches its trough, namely 8953.33 Ang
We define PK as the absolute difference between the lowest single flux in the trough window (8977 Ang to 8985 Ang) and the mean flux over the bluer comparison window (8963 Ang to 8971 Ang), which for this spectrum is 0.18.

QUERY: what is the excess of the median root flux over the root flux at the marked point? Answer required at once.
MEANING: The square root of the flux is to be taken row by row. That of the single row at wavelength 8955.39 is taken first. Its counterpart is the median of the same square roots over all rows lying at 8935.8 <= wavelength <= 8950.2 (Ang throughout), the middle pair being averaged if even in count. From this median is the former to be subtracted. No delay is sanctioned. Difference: 0.03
